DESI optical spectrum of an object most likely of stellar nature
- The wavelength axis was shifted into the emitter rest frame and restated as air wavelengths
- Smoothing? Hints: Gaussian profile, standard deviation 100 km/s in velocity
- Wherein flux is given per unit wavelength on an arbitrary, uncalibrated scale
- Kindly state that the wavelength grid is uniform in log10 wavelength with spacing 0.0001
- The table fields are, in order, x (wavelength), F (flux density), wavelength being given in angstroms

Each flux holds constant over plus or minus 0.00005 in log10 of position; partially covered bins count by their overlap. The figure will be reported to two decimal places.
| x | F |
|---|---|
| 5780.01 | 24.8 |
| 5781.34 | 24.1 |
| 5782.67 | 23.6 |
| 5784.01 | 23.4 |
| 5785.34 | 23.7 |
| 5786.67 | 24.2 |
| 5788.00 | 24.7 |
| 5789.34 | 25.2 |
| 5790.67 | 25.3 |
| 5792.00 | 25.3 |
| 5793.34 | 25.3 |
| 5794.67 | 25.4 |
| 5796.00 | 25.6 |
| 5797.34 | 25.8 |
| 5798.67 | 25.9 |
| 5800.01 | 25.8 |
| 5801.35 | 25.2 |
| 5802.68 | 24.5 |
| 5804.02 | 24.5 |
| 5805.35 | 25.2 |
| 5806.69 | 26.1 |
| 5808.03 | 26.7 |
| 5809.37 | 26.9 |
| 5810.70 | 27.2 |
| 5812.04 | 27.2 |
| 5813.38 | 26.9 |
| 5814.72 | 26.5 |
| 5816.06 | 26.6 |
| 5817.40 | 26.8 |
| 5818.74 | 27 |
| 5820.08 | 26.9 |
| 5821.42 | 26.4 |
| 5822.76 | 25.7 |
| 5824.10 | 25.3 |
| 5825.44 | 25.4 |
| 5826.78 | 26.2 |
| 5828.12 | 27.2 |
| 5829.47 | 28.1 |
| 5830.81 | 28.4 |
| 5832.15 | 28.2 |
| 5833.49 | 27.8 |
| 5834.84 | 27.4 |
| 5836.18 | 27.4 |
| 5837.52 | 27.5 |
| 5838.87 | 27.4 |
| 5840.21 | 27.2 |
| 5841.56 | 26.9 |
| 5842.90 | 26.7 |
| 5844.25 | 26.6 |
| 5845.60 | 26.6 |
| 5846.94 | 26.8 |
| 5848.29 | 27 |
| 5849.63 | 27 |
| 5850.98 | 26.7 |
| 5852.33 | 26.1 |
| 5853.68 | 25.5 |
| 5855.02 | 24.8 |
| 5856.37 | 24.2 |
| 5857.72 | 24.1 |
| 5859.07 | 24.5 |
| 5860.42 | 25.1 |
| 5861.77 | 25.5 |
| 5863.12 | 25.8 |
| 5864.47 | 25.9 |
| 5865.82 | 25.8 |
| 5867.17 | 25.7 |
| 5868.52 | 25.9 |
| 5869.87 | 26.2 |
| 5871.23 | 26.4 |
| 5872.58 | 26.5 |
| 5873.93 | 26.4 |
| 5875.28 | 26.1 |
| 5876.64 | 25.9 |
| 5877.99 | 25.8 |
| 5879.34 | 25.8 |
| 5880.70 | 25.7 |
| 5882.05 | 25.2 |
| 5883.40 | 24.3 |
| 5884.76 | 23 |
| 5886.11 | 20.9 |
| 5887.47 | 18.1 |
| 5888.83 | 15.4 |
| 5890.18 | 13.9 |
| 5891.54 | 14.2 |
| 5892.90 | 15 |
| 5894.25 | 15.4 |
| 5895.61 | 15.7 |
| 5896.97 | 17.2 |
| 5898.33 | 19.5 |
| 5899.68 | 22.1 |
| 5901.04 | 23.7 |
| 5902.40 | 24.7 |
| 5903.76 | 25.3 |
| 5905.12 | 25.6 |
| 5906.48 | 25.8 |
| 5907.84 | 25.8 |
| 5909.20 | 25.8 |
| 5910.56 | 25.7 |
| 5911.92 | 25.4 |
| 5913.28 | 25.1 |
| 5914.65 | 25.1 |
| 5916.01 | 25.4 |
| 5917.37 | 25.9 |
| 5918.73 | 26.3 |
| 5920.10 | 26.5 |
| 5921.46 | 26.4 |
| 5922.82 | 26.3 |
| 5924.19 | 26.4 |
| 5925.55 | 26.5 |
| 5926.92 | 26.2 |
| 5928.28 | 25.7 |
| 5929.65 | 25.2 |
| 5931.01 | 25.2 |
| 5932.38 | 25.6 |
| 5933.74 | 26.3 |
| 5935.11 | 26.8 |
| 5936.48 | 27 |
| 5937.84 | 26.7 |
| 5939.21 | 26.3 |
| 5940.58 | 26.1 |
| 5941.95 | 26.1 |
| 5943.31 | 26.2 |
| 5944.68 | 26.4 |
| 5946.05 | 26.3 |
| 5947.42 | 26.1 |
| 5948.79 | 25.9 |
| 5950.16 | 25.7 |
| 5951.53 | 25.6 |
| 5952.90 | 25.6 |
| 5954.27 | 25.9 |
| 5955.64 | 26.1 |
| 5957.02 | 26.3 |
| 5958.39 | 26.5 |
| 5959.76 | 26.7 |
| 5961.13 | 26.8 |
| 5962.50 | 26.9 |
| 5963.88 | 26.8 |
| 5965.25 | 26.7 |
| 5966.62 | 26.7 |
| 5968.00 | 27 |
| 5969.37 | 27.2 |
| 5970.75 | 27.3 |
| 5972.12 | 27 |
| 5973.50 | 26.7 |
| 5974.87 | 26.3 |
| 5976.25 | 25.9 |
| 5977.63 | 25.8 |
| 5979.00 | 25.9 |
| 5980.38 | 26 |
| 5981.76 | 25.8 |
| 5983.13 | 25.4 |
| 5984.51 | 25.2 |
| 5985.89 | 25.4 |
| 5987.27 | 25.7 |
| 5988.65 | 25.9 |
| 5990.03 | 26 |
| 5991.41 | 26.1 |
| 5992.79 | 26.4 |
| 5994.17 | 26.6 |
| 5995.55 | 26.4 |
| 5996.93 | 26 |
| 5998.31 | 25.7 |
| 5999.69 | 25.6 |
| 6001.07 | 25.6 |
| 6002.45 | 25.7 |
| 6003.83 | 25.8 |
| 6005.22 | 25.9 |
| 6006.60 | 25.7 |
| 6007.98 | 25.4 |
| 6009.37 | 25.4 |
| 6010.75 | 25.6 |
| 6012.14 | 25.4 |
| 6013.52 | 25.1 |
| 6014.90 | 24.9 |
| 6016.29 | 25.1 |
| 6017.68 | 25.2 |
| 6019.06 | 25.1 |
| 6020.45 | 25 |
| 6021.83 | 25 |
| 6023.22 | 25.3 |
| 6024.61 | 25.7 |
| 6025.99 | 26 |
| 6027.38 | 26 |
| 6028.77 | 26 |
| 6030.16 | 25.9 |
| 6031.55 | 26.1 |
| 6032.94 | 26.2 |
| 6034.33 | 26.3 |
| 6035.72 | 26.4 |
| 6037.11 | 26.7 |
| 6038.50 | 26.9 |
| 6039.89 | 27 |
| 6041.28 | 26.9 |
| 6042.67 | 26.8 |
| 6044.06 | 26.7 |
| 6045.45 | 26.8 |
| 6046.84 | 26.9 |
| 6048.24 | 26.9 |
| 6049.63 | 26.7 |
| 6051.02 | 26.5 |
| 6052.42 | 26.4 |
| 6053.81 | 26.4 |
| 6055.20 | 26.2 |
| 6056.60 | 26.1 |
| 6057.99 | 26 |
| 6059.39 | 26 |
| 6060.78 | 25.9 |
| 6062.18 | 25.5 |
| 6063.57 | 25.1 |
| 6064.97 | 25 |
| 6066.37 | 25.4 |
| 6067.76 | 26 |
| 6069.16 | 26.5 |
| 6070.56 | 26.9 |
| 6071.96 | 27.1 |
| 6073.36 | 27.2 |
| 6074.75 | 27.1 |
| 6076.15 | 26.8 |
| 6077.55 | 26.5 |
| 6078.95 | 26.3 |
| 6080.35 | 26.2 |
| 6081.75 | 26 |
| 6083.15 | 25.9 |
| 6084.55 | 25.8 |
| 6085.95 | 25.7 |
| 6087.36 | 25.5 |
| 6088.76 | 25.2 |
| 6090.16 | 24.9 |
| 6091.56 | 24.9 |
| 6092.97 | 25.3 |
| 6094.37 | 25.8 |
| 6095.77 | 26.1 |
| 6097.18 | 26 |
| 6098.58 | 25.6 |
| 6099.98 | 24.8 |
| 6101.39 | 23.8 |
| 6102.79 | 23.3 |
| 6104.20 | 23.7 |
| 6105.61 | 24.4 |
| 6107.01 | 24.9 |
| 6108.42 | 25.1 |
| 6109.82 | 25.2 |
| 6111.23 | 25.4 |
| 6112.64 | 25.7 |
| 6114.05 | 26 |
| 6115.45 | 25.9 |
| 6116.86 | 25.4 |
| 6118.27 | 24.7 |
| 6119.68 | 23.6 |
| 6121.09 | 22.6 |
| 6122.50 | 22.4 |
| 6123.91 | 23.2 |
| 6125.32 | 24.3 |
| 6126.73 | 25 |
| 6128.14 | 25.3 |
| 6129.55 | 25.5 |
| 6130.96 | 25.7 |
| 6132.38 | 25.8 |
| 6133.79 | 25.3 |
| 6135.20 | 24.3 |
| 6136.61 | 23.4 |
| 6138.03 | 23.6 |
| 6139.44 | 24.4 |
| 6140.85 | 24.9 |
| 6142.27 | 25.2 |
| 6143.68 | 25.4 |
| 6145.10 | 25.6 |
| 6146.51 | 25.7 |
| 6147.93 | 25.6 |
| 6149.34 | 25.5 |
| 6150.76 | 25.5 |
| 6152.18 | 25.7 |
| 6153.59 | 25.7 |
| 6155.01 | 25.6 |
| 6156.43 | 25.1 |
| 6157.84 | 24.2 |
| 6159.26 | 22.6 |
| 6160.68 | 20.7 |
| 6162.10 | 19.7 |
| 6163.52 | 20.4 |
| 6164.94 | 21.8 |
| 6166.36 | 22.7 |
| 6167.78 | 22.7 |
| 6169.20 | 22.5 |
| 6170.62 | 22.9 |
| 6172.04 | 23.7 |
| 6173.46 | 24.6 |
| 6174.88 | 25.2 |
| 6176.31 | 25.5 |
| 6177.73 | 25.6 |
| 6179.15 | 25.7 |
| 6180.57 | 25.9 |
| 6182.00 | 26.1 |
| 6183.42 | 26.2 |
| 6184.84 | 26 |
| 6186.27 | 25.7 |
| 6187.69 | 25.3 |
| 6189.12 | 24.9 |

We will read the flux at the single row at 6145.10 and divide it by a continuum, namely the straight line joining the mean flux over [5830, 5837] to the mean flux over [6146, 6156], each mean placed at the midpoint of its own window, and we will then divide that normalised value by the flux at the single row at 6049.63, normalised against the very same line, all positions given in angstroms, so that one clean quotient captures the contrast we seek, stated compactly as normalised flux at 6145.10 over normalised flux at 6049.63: 0.98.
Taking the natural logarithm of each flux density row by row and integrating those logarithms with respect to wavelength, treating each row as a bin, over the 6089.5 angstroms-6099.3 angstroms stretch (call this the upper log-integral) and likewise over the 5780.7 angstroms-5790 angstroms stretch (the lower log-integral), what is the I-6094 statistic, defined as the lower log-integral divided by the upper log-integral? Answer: 0.93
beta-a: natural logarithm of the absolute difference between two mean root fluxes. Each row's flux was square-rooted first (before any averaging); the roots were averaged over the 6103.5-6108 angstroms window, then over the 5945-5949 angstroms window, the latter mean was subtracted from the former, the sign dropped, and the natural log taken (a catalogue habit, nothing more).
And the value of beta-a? -1.74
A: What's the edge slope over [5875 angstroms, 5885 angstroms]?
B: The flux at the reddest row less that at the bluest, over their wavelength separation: -0.3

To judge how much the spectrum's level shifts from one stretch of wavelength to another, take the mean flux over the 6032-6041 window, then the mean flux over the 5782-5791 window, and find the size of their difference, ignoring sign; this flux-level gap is 2.3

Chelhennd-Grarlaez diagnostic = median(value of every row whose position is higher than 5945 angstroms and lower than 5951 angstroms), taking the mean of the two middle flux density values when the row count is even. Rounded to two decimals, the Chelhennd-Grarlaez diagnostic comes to 26.00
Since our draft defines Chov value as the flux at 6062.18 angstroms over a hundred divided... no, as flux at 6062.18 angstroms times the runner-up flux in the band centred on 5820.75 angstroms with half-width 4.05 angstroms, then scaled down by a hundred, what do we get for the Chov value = 6.86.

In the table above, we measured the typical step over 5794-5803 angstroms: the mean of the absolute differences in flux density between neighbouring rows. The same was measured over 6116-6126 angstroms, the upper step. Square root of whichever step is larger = 0.90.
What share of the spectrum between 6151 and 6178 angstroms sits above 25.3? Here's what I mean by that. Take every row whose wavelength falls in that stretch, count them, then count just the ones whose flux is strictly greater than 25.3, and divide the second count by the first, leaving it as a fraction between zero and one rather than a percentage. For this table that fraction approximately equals 0.26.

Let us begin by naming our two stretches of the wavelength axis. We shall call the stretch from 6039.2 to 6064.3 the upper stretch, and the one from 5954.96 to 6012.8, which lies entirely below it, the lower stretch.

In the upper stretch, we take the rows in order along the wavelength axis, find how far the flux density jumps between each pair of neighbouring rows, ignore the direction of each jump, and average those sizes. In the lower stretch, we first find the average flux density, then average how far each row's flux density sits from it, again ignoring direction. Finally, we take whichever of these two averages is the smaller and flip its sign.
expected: -0.14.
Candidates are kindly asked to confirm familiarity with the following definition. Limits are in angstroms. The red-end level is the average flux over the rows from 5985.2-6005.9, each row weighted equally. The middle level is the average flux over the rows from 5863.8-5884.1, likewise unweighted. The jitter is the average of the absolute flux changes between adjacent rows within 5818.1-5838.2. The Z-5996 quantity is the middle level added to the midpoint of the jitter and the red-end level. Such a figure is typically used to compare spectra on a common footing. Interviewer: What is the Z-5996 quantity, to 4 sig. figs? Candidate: 39.01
